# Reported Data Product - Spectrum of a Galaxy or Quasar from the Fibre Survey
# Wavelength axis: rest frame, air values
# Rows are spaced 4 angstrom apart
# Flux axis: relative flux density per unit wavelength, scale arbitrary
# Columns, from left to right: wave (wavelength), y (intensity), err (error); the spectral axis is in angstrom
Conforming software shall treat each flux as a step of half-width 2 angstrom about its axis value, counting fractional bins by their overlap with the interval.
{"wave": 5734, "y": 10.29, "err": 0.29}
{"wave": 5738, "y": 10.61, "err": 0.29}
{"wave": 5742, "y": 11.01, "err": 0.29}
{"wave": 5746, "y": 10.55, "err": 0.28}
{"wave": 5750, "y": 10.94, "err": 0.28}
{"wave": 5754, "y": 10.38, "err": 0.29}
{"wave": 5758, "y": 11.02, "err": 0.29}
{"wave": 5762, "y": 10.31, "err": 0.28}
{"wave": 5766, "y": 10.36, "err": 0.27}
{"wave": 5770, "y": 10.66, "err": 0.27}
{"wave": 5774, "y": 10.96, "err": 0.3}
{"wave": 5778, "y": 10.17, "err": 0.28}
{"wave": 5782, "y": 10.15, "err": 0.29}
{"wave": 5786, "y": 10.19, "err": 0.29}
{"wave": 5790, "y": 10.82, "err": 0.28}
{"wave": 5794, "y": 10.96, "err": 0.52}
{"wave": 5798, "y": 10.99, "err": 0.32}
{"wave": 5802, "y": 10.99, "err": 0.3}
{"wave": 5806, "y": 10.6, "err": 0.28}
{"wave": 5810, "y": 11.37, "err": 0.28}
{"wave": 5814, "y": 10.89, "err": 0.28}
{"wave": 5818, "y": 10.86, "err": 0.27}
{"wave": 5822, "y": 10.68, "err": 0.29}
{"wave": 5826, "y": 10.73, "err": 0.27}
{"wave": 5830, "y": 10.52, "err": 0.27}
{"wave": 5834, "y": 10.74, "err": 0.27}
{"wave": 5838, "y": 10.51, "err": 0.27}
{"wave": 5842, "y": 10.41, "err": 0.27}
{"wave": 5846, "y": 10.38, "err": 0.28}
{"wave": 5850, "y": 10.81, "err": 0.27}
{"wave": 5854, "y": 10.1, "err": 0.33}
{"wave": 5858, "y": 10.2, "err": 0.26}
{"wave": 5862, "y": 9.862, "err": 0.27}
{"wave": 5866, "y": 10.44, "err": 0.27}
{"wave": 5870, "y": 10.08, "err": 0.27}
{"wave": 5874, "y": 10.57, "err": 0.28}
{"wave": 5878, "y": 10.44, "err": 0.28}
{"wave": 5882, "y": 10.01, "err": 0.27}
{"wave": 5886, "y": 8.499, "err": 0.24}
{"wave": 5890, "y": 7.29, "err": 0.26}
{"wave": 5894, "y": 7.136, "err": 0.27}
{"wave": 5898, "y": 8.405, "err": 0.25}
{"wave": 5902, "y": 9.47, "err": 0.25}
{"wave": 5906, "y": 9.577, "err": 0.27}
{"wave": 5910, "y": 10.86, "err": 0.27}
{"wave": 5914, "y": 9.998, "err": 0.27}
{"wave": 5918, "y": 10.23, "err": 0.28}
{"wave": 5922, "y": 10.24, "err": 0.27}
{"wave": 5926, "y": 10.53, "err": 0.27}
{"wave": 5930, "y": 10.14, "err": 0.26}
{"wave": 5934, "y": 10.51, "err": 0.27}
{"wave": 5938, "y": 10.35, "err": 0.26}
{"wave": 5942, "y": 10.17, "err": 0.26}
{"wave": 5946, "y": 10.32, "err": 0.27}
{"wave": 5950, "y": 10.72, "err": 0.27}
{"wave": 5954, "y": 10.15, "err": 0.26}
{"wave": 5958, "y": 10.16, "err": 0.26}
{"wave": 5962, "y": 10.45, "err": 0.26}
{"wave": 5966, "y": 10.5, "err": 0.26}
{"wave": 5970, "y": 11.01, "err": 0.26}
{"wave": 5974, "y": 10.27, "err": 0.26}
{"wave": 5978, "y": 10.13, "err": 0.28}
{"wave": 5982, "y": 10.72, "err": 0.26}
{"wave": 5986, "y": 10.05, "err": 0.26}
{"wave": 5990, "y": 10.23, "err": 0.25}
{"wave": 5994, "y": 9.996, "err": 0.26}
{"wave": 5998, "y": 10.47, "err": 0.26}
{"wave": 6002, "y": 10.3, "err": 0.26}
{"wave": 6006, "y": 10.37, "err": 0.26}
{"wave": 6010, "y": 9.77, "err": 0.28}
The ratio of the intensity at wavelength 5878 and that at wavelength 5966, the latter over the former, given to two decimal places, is 1.01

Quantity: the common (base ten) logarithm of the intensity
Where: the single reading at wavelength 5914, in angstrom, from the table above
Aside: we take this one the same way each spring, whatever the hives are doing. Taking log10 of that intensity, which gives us 1.00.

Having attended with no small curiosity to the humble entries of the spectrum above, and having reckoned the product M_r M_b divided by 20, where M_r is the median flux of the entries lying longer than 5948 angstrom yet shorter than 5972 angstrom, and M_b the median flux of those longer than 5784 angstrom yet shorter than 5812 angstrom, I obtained 5.74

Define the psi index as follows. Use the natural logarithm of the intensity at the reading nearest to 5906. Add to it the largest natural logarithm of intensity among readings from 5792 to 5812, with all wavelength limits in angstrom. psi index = 4.69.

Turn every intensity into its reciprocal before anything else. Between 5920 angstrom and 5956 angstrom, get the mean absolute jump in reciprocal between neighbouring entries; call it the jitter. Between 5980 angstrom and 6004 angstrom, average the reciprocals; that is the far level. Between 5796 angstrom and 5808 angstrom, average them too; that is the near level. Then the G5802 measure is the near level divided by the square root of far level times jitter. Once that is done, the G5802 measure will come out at 5.48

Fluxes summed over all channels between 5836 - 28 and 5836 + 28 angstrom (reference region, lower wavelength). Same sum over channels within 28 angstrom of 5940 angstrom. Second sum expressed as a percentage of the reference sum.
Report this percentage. 98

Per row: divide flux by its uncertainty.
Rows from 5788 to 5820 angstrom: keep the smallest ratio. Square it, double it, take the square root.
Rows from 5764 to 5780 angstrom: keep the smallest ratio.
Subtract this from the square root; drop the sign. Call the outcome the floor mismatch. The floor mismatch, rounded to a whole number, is 7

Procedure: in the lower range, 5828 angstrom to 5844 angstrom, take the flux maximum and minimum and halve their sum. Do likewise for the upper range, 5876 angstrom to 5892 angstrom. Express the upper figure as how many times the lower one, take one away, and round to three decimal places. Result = -0.162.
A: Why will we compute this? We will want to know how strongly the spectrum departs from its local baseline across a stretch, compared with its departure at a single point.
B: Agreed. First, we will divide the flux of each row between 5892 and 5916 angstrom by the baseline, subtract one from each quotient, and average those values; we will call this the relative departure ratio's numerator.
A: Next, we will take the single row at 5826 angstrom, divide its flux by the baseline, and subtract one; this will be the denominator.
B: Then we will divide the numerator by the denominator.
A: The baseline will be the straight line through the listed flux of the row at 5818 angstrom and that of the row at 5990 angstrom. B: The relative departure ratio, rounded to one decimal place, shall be 13.3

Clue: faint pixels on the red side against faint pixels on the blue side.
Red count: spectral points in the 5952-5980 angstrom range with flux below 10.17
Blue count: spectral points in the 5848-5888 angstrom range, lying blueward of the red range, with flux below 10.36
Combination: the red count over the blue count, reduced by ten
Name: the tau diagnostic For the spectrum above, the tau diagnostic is -9.5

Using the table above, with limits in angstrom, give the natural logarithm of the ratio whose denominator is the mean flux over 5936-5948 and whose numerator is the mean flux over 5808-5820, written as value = 0.07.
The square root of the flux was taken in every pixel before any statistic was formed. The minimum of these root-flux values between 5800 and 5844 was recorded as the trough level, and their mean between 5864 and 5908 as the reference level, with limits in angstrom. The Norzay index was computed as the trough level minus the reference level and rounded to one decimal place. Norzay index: 0.2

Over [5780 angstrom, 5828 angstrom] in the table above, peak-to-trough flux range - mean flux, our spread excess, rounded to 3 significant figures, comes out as -9.55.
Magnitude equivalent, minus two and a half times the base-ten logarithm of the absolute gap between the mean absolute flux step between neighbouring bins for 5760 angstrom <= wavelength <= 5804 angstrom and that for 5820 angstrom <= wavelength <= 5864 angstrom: 4.8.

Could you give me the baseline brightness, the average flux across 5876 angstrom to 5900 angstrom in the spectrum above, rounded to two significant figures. 8.6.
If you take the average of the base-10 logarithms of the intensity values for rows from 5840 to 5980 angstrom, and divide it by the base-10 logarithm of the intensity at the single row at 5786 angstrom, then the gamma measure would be 0.99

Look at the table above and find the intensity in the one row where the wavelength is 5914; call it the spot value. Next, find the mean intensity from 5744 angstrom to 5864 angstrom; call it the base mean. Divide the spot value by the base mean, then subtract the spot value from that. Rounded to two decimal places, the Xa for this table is -9.06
